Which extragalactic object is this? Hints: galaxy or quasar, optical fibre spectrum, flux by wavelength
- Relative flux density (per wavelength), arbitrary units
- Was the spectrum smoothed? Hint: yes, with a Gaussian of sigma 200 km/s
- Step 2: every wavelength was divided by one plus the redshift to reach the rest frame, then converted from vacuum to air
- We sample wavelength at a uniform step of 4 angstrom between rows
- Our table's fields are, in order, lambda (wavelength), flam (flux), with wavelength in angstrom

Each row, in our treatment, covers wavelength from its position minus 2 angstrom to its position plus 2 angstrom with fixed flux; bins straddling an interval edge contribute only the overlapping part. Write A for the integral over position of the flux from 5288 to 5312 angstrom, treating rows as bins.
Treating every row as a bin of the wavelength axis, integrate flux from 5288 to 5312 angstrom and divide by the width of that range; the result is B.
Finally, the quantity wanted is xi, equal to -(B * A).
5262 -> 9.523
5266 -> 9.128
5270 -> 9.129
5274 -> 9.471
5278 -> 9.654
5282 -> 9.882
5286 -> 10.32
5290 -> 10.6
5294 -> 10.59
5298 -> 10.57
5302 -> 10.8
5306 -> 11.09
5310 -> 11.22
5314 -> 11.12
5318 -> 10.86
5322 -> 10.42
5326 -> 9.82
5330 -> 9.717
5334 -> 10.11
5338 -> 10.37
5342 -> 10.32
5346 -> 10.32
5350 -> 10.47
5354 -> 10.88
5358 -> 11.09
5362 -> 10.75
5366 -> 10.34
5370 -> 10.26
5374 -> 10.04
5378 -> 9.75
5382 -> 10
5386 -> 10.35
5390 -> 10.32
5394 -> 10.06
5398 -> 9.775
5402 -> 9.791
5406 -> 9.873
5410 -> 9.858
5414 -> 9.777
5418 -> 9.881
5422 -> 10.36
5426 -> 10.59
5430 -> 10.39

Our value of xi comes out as -2805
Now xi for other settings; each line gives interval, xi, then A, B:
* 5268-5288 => -1878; 194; 9.7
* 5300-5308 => -958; 88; 10.9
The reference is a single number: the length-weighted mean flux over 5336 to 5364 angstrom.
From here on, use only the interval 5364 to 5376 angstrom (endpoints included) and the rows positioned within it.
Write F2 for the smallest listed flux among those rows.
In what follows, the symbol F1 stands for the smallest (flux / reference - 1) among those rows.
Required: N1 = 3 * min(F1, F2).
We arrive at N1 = -0.16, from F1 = -0.053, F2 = 10.04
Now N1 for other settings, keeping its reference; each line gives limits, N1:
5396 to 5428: -0.23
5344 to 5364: -0.08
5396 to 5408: -0.23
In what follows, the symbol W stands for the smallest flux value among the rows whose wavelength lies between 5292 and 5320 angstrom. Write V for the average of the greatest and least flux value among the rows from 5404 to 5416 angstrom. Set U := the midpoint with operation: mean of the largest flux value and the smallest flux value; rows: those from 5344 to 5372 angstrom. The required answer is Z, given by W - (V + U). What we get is -9.9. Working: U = 10.7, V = 9.8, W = 10.57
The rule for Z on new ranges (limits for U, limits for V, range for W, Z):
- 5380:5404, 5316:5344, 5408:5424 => -10.6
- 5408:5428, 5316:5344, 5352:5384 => -10.7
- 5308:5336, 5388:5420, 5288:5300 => -9.9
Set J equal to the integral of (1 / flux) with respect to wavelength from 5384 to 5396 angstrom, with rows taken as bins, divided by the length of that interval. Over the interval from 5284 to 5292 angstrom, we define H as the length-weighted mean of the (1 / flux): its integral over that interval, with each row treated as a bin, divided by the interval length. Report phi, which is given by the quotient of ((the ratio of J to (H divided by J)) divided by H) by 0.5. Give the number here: 2.09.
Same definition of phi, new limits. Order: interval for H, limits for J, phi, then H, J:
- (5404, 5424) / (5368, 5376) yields 1.92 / 0.101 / 0.0985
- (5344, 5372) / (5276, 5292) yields 2.19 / 0.095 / 0.0990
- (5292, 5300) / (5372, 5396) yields 2.20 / 0.095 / 0.0992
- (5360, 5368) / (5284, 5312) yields 1.93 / 0.095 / 0.0932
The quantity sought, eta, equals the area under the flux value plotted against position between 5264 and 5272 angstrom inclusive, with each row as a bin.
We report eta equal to 73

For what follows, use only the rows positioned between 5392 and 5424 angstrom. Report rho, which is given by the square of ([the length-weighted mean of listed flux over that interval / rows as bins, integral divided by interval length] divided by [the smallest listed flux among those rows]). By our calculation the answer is 1.03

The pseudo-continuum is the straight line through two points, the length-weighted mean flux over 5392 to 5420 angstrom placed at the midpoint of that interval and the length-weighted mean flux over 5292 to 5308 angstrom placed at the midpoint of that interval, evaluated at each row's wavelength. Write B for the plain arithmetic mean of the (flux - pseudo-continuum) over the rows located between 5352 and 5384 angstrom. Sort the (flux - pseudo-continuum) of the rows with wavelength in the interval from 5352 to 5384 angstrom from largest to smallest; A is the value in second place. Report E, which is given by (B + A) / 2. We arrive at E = 0.39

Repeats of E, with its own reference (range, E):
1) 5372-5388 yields -0.05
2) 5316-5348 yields -0.15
